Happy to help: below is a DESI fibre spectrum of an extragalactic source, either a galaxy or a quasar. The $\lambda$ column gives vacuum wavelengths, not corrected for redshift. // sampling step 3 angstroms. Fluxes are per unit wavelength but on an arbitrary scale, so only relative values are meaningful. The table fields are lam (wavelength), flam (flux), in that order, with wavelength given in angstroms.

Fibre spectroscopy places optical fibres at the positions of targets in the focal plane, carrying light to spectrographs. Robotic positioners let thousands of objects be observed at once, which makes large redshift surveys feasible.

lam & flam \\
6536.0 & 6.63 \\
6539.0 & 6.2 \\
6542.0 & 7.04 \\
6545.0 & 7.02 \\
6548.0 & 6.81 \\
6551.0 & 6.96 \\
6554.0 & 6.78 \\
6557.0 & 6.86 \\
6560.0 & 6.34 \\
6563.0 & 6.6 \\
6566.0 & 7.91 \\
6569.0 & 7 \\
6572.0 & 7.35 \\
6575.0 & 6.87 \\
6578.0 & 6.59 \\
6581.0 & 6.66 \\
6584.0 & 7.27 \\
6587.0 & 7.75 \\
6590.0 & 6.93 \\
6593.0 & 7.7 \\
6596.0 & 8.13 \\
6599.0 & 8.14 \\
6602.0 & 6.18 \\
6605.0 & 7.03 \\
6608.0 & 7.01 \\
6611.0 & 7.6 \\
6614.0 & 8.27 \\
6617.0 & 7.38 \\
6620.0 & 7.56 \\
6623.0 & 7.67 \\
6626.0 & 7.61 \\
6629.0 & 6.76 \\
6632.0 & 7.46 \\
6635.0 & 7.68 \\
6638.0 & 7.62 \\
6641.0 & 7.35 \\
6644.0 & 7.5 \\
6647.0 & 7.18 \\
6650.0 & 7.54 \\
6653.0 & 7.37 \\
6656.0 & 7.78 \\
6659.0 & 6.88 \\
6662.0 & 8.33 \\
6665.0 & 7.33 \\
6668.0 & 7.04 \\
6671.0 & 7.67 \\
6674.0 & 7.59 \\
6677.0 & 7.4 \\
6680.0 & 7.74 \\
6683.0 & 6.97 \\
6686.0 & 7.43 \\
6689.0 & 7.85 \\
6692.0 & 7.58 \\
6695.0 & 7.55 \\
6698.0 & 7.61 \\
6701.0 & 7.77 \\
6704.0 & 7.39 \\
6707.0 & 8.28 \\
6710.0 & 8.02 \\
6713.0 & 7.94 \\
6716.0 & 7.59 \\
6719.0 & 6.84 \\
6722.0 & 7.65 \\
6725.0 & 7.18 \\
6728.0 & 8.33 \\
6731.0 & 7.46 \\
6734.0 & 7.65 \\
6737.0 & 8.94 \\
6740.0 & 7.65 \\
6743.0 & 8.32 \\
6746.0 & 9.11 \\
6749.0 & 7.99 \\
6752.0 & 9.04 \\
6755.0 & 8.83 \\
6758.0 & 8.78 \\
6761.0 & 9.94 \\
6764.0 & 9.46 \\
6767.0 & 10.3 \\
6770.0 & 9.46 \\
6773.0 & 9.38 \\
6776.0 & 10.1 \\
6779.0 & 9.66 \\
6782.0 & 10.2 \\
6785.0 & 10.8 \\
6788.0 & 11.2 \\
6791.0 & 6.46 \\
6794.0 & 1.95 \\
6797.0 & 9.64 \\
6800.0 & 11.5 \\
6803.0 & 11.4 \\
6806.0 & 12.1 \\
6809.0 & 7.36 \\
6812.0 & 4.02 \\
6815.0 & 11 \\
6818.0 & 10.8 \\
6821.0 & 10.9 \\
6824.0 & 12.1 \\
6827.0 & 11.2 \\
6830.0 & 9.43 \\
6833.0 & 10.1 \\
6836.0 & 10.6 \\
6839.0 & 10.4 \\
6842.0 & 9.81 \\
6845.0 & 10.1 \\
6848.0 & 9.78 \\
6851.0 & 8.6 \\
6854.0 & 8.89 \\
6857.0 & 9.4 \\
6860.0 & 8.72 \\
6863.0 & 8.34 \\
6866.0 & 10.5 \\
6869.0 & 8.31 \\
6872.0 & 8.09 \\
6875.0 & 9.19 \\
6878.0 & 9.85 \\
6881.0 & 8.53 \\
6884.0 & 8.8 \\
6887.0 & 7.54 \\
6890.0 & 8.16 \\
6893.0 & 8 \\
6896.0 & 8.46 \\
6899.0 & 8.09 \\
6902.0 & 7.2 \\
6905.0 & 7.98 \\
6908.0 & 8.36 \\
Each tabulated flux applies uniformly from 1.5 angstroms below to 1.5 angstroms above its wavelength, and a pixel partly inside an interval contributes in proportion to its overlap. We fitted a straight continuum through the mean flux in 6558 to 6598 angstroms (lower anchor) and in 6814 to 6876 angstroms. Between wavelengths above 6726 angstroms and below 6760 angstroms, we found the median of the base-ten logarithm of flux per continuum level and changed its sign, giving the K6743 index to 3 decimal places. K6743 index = 0.017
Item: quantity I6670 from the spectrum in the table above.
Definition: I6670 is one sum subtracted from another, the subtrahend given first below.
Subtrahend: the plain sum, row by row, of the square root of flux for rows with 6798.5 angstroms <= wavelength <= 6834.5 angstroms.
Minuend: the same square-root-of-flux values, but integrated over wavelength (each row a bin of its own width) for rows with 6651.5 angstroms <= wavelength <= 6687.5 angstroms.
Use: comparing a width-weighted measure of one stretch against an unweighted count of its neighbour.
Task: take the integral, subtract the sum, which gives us 60.4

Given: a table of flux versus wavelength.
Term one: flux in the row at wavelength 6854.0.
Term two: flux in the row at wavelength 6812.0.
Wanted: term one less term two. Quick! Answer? 4.9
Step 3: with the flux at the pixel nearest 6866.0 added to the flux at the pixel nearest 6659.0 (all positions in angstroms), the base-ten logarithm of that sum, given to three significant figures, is 1.24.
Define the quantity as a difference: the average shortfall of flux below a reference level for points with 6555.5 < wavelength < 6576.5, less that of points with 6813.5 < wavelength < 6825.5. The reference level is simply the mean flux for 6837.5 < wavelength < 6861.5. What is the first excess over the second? 4.2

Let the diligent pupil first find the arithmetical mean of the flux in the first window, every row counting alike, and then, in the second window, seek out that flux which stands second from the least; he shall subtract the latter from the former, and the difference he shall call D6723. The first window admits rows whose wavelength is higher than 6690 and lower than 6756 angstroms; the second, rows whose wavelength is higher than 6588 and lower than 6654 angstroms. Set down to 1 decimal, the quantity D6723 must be 1.2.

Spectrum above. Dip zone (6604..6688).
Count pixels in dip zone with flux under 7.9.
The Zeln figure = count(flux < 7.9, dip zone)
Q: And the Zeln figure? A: 26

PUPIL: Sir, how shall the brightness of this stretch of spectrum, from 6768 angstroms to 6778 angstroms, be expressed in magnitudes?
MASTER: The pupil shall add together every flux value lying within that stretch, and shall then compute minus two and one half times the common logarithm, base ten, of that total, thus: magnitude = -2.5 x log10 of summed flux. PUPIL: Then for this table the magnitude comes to -3.65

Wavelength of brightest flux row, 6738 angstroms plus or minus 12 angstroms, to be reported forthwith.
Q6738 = 6746.0 angstroms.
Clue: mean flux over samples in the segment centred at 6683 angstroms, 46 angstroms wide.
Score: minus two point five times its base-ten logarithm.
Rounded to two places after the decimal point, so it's -2.19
